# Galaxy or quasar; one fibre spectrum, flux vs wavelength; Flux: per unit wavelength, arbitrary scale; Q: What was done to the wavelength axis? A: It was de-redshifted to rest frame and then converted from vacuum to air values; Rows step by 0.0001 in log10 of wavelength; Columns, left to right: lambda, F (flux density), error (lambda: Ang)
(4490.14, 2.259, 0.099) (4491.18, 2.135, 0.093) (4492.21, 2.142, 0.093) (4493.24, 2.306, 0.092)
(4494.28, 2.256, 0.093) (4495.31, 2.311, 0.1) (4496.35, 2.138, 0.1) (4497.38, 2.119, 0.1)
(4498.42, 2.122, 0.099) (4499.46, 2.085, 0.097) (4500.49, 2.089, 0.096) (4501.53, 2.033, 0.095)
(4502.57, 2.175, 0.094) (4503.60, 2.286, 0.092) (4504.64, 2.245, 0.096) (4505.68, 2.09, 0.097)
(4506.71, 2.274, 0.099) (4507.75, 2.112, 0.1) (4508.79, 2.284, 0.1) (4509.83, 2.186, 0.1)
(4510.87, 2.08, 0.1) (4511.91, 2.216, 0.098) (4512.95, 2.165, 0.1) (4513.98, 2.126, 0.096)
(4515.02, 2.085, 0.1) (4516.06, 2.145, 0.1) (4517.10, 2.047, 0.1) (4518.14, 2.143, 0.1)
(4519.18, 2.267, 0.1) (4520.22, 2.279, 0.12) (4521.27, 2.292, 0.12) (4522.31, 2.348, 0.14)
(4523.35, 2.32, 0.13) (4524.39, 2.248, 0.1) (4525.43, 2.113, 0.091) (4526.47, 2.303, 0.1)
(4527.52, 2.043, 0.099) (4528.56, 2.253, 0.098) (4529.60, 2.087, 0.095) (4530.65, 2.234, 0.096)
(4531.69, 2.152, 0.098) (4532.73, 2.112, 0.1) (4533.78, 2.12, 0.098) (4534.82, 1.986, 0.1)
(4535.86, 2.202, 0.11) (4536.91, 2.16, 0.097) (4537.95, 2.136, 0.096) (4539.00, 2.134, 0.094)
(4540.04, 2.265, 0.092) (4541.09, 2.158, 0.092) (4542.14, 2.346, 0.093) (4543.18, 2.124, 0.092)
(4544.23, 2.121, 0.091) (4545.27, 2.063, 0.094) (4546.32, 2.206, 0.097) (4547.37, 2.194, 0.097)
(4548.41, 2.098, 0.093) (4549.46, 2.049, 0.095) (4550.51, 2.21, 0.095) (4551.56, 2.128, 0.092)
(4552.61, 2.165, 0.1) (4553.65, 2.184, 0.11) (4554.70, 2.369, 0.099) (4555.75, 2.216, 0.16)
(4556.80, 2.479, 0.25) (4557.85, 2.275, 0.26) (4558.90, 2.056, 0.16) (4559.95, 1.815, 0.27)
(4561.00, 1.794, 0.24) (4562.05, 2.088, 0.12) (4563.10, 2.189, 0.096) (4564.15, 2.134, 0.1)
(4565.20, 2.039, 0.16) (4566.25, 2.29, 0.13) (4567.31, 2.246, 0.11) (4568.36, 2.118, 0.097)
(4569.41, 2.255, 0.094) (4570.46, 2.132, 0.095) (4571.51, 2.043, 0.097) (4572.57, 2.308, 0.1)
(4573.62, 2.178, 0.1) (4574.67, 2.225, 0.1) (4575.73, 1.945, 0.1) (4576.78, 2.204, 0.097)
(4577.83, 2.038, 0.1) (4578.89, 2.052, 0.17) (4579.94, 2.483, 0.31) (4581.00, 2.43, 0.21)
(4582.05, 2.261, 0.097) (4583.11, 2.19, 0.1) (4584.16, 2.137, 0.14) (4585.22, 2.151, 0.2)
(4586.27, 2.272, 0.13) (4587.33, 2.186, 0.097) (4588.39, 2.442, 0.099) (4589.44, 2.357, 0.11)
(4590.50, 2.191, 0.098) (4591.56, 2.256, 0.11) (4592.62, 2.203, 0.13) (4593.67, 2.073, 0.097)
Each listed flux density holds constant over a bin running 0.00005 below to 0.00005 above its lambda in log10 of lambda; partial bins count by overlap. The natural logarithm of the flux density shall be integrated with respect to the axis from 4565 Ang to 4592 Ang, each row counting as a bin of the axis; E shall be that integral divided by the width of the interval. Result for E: 0.792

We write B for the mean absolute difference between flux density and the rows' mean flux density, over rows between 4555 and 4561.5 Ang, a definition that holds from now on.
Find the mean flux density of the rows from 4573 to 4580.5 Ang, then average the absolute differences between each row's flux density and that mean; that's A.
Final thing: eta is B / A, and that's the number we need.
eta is 1.7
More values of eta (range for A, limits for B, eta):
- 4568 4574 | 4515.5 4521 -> 1.0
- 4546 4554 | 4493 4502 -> 1.8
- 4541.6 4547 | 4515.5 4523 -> 1.1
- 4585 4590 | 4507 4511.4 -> 0.7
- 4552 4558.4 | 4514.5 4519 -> 0.4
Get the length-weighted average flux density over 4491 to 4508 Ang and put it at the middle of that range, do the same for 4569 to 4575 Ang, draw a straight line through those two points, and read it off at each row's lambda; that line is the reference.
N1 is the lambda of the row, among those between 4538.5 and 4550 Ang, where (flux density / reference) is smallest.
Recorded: 4549.46 Ang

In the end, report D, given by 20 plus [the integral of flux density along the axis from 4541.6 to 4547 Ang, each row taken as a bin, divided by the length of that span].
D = 22.17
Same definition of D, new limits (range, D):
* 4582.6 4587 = 22.19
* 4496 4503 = 22.11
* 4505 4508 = 22.17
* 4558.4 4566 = 22.03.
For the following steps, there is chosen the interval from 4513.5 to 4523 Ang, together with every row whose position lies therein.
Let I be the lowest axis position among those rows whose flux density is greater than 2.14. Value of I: 4516.06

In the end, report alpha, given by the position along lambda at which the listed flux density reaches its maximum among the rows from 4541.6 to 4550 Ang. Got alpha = 4542.14 Ang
